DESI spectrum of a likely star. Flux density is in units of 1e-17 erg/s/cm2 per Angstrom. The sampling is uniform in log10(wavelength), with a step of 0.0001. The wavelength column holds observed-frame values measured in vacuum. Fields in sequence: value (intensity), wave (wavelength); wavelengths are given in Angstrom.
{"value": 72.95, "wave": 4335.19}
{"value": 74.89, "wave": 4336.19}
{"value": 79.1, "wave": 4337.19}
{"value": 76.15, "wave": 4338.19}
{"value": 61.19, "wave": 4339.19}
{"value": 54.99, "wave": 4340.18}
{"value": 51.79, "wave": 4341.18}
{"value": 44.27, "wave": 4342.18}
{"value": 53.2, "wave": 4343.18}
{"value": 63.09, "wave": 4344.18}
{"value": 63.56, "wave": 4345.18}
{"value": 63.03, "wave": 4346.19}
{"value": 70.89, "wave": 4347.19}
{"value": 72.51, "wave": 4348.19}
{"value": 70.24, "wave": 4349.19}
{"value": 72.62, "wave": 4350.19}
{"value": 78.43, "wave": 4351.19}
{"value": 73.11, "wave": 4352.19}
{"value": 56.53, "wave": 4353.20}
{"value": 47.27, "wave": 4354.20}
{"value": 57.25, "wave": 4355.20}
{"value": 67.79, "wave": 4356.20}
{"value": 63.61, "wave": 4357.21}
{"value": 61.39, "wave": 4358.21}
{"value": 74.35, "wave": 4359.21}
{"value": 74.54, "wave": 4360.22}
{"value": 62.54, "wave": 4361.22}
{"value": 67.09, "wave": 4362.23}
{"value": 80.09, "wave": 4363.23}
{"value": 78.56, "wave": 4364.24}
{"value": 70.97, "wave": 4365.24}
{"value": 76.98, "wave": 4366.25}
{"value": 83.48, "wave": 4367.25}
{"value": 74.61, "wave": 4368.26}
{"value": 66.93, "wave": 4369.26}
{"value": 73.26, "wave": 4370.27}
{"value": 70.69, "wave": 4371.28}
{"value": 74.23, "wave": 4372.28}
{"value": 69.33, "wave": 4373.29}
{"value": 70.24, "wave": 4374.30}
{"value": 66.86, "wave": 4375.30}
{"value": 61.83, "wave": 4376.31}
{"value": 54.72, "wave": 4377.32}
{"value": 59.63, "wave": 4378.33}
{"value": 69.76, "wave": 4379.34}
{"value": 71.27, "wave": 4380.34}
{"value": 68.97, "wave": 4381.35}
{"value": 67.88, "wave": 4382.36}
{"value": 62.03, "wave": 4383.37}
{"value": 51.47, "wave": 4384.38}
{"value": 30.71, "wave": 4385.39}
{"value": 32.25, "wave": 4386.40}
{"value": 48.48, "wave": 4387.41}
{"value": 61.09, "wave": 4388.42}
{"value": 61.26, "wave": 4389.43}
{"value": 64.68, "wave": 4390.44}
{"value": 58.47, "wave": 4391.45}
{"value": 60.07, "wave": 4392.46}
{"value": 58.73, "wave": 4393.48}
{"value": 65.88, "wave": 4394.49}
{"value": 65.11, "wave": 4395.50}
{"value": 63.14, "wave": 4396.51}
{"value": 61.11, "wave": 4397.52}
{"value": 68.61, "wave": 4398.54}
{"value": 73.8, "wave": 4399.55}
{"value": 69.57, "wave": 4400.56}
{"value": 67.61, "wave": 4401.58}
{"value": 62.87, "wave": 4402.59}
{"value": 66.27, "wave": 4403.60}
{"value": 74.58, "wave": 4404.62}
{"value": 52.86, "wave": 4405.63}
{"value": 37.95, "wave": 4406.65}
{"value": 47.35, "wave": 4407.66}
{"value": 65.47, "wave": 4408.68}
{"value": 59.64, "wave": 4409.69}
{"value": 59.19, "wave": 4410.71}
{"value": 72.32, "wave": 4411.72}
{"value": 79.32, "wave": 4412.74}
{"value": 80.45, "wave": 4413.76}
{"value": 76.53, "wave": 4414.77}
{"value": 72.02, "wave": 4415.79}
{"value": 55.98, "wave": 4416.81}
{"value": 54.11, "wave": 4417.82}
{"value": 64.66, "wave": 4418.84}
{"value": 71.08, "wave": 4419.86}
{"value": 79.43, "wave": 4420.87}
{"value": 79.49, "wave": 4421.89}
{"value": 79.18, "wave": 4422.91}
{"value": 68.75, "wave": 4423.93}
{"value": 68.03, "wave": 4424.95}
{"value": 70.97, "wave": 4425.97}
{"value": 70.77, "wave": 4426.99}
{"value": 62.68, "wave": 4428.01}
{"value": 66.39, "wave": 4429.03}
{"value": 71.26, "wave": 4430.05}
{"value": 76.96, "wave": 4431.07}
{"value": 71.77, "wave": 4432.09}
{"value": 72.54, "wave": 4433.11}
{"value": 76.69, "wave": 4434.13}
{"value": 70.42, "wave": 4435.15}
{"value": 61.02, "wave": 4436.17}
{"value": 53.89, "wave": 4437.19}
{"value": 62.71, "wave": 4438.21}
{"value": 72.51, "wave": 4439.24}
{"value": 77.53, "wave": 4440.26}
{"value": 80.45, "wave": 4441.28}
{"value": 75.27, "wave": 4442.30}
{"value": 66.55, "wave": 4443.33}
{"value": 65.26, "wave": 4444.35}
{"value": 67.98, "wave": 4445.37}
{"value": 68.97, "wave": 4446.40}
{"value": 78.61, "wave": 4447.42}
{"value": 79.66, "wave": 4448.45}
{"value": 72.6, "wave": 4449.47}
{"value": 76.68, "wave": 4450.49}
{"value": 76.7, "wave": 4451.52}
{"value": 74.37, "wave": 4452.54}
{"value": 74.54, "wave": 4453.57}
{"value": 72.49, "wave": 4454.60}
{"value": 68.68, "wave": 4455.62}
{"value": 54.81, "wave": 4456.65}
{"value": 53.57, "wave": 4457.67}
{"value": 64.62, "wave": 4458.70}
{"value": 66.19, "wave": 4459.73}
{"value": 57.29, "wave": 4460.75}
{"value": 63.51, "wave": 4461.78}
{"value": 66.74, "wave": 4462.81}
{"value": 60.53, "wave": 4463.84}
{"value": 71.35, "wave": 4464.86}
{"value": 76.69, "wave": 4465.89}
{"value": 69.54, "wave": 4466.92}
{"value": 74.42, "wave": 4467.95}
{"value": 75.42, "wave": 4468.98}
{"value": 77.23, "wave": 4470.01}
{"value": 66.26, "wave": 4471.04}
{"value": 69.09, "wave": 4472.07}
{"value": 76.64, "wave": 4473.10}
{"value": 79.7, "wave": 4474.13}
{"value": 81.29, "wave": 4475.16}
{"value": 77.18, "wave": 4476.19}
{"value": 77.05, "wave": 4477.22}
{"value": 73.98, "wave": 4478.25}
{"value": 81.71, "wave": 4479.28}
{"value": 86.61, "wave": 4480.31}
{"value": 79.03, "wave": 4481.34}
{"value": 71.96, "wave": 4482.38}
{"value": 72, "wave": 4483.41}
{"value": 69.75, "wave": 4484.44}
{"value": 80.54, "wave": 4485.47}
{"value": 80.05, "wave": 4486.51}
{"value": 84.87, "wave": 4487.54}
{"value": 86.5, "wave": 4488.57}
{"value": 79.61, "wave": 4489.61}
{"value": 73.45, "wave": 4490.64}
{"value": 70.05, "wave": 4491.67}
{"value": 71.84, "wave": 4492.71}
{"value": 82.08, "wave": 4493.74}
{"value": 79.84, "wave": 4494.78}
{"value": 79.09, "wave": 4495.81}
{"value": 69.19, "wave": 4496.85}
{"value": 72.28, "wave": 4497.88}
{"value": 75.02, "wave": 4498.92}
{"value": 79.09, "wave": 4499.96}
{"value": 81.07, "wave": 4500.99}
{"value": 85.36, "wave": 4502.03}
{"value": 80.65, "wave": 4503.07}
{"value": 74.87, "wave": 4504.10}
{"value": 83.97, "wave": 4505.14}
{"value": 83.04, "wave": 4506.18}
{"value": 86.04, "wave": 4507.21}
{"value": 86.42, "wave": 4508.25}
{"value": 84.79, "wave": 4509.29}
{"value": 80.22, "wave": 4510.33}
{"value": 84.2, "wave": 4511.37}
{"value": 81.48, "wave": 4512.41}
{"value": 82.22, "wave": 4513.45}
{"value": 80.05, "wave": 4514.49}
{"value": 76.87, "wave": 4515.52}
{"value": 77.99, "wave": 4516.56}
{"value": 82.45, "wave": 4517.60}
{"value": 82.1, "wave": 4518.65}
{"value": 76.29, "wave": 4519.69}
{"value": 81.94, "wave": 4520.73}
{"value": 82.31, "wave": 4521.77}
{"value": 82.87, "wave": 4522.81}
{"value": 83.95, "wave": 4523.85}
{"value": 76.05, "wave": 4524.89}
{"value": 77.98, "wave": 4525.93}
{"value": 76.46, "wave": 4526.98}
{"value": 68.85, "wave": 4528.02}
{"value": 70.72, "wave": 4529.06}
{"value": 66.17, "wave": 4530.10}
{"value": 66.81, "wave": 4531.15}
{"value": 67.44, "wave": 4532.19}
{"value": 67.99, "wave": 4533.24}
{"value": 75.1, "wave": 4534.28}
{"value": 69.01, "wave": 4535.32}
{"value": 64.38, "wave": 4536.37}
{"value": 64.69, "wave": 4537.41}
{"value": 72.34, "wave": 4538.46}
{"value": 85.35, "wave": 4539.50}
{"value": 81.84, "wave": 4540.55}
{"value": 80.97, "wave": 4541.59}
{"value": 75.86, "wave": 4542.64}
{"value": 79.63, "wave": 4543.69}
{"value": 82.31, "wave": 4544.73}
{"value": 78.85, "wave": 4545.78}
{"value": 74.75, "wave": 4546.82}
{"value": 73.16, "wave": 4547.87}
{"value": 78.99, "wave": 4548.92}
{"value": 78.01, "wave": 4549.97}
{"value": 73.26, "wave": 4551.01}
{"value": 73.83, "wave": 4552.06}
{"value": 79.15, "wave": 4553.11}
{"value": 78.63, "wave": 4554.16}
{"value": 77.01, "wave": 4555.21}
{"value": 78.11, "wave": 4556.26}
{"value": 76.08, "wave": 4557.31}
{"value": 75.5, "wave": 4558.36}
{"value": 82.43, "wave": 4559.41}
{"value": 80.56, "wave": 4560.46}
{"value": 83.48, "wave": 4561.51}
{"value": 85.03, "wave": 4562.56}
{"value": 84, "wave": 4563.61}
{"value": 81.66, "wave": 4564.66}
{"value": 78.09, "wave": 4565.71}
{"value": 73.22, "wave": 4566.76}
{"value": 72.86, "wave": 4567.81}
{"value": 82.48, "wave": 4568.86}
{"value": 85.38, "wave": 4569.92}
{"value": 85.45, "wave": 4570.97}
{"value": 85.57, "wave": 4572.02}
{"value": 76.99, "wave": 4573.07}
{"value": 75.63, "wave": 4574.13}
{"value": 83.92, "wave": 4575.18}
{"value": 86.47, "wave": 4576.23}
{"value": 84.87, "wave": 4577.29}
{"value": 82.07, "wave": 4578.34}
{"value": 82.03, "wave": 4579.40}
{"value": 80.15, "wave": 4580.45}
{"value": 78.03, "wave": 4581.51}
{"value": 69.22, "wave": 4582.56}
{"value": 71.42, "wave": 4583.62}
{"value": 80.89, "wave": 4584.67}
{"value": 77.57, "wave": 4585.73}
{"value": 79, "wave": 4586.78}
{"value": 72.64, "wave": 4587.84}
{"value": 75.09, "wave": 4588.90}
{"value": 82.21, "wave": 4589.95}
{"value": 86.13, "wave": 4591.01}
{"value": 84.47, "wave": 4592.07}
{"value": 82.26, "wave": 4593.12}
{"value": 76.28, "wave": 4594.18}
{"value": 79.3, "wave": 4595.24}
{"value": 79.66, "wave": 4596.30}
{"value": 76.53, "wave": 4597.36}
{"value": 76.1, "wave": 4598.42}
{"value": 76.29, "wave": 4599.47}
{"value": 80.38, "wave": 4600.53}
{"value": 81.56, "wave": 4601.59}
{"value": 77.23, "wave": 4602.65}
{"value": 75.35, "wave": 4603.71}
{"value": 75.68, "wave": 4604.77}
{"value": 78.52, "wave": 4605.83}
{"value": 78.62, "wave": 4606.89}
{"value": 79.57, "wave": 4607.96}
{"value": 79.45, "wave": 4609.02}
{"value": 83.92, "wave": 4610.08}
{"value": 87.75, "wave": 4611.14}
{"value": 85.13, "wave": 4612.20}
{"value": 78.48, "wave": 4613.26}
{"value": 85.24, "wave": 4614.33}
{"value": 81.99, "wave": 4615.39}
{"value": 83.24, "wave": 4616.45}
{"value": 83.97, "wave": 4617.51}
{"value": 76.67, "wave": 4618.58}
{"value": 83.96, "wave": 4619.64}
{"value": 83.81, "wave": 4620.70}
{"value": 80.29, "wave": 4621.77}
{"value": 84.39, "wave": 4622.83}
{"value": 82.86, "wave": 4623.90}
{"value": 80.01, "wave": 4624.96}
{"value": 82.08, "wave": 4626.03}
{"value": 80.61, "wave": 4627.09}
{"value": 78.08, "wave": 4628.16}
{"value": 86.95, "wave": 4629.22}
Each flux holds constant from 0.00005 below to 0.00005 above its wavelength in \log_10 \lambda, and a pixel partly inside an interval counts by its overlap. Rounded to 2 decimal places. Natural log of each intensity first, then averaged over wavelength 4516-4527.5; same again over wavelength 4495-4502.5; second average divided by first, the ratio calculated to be 0.99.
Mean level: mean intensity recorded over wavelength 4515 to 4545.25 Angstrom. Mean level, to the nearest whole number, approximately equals 76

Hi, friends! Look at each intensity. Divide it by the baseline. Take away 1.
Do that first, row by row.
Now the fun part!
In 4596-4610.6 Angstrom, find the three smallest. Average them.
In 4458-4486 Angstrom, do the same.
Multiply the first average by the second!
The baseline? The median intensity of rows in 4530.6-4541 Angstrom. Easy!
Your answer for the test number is -0.012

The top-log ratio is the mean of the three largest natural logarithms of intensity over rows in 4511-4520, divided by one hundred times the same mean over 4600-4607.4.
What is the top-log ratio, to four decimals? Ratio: 0.0101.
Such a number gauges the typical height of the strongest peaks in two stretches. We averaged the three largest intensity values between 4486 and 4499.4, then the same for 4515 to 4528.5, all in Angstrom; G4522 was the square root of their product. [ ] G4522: 84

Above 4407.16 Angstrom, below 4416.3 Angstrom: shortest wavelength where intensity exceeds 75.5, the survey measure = 4412.74 Angstrom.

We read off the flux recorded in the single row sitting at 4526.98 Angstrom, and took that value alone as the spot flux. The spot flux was 76.46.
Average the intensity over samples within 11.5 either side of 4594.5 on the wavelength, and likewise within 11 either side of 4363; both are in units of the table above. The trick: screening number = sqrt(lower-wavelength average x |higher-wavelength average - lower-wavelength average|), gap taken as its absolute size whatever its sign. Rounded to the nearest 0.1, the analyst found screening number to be 25.1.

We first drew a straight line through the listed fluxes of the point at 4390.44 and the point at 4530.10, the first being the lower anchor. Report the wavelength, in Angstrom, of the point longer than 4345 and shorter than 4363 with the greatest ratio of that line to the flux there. 4354.20 Angstrom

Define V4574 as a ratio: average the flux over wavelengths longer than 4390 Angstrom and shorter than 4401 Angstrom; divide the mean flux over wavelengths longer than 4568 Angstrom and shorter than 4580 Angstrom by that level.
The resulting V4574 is 1.28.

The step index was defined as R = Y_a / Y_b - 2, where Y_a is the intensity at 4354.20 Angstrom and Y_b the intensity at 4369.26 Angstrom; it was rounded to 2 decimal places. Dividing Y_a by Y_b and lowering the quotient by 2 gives -1.29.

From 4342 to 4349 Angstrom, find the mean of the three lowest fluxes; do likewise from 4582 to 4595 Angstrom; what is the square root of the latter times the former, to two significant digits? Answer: 62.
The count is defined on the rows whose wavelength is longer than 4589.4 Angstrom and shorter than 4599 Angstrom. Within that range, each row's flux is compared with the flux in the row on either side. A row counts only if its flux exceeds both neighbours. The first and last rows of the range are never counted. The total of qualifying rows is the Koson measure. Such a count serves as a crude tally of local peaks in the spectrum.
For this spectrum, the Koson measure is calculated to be 2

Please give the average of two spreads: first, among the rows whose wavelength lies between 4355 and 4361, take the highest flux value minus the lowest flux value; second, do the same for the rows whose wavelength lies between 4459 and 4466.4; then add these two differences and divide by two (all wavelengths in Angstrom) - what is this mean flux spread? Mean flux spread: 18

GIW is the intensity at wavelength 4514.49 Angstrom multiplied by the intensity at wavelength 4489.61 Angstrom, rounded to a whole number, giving 6373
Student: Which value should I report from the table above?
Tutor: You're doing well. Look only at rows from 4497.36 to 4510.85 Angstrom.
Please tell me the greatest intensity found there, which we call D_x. 86.42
